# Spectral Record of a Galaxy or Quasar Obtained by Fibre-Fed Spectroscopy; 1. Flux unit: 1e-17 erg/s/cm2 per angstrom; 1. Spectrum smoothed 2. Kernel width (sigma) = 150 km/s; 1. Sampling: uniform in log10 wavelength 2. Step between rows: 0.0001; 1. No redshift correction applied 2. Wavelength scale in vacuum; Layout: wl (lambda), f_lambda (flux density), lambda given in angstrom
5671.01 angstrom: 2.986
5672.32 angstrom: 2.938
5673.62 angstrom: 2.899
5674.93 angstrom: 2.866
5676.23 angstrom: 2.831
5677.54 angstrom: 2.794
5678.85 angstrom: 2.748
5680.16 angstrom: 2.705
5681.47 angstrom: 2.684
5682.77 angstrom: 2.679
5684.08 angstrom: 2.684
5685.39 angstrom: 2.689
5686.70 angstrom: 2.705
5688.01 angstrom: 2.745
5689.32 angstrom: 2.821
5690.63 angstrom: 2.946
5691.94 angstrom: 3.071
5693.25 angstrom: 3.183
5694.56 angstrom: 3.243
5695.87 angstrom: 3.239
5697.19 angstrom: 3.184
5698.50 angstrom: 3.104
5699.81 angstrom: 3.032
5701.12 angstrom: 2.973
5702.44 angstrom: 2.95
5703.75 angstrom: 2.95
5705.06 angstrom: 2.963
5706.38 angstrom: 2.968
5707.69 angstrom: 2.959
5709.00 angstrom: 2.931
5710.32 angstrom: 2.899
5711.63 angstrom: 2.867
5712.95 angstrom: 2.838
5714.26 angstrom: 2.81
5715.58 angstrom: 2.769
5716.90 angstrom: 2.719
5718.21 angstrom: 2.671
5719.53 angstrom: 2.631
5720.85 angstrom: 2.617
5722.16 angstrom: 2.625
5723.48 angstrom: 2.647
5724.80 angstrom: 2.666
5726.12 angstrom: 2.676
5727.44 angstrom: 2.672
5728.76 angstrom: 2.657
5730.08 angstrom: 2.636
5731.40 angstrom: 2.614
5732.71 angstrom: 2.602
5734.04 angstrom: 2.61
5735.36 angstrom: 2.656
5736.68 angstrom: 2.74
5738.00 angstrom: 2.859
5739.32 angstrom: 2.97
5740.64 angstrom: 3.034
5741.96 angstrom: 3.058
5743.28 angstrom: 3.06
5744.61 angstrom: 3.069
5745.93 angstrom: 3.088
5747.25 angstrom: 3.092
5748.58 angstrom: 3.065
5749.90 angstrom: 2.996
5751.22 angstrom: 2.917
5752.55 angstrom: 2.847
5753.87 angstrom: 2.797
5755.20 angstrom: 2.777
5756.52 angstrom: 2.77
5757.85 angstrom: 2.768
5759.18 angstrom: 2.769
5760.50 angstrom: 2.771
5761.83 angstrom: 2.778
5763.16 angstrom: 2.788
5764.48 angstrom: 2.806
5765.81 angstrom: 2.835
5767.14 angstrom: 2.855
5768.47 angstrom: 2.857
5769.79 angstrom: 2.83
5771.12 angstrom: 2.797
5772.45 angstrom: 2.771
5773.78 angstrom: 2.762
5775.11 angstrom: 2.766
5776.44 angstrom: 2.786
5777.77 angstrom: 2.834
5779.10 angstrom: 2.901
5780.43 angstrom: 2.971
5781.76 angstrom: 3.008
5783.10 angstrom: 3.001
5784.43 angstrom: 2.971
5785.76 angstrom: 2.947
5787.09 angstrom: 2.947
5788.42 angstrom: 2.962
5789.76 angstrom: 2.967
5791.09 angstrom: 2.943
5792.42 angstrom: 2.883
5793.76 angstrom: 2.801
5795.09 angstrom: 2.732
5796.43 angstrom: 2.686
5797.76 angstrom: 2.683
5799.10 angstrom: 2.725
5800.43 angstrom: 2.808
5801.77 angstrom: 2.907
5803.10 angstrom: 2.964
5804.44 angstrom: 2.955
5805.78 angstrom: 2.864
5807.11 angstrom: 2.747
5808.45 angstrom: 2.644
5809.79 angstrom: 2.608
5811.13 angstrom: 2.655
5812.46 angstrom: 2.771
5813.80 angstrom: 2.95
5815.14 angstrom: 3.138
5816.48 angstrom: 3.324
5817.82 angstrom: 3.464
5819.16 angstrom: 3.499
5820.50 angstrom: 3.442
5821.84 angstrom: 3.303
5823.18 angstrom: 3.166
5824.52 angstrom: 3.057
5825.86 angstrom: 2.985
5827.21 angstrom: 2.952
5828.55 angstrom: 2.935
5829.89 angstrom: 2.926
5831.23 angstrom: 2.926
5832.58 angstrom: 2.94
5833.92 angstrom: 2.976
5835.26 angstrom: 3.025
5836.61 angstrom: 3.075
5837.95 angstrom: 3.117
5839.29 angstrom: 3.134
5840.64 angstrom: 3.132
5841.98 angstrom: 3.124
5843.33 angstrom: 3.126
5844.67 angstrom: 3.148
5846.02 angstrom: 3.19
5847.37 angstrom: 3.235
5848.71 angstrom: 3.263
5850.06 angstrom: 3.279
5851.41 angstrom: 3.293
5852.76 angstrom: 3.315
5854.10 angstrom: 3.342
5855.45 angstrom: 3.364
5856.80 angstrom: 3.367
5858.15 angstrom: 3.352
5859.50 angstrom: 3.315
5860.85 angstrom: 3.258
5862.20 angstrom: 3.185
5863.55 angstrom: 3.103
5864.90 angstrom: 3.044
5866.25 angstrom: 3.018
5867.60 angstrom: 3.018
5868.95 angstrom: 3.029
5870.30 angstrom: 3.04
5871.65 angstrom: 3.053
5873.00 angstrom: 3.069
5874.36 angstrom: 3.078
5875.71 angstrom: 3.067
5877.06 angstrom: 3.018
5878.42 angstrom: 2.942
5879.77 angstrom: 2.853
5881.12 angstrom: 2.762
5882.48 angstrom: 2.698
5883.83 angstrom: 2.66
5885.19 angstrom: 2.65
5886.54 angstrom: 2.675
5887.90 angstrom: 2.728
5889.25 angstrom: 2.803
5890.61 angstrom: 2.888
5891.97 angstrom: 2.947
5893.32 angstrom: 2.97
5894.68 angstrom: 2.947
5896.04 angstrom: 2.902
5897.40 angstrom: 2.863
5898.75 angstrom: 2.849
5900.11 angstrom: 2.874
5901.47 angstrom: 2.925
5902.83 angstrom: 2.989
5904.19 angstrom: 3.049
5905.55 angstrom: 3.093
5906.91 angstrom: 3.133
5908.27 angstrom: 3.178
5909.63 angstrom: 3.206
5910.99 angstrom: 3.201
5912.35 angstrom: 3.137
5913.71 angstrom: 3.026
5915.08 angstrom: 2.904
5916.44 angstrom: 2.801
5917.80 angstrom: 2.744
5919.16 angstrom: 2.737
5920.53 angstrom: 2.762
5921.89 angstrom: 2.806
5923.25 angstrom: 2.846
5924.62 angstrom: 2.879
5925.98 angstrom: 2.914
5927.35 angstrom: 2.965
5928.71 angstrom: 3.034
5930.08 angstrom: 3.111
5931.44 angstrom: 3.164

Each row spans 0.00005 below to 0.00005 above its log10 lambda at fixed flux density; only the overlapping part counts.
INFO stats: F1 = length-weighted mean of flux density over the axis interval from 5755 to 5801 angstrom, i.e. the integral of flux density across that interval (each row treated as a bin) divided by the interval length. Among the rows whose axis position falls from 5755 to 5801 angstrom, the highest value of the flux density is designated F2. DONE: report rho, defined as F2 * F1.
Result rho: 8.5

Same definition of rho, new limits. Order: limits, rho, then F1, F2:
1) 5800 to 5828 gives 10.5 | 3.01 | 3.499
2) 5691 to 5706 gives 10.0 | 3.08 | 3.243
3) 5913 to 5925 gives 8.6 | 2.83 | 3.026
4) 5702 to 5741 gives 8.4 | 2.77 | 3.034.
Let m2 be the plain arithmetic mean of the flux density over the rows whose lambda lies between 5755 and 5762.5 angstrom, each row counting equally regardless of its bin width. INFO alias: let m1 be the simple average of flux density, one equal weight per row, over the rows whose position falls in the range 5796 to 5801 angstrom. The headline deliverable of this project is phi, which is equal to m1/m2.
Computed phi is 0.98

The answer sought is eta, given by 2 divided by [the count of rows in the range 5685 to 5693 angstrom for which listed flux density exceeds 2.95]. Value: 2.0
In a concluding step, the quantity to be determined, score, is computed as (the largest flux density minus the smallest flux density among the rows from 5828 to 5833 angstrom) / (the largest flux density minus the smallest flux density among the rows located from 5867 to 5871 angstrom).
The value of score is 0.6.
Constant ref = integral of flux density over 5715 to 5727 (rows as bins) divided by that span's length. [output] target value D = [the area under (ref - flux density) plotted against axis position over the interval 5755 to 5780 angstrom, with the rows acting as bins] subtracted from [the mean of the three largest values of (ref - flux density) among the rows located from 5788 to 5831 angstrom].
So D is 3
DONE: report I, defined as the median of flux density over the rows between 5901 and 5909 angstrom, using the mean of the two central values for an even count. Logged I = 3.07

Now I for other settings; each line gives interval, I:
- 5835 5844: 3.12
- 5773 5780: 2.79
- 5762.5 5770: 2.83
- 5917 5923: 2.75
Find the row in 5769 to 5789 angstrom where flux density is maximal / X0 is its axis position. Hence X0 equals 5781.76 angstrom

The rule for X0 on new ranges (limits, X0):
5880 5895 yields 5893.32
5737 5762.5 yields 5747.25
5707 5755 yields 5747.25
